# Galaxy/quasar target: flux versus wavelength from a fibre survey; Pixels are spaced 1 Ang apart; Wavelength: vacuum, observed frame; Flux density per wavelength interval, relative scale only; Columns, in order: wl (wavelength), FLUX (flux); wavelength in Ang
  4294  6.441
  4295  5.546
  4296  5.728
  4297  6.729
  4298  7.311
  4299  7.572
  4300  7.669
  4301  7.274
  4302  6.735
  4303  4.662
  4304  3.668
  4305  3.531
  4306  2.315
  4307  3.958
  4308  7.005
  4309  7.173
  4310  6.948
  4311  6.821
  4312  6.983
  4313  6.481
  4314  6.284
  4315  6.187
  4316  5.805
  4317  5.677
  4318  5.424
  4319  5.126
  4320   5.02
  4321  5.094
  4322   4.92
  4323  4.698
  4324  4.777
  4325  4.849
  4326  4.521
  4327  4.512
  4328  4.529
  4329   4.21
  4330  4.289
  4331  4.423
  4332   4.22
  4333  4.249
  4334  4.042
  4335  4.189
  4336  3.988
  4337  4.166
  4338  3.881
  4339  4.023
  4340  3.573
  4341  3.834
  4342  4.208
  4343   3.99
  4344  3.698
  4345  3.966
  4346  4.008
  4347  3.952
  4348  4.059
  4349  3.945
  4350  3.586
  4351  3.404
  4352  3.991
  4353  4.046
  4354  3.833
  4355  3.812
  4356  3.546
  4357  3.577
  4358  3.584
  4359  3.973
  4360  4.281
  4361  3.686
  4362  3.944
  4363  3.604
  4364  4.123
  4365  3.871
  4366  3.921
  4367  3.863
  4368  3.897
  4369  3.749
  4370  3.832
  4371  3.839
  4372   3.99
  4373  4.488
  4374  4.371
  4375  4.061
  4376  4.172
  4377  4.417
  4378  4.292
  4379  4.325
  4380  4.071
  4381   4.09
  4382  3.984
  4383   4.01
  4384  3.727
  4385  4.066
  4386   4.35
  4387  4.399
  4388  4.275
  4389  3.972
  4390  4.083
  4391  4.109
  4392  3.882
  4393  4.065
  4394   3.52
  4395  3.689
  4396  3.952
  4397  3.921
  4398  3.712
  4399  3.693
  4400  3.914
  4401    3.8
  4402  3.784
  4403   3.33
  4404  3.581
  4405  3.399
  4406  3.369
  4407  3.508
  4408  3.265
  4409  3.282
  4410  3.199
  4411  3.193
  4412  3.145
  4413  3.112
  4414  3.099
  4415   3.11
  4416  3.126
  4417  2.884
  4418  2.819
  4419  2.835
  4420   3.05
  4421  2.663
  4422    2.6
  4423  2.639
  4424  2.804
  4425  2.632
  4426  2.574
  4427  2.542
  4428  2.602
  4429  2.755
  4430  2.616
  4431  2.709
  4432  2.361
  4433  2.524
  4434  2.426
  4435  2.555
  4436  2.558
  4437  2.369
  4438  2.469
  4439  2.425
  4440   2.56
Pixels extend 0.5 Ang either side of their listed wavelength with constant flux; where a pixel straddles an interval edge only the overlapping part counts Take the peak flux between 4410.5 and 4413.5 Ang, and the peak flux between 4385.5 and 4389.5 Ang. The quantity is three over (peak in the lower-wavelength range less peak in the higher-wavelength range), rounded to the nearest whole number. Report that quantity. 2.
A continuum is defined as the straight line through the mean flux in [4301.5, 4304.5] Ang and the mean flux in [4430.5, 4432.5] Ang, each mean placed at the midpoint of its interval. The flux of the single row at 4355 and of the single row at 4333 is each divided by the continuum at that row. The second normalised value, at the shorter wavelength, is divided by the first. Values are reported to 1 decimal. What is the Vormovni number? 1.0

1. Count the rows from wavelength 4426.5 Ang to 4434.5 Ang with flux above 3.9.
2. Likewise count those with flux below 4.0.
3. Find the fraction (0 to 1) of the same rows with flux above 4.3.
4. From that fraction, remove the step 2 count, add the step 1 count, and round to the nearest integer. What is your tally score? -8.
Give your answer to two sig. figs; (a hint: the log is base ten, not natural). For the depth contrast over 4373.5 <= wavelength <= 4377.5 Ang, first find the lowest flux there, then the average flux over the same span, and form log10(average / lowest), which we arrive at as 0.020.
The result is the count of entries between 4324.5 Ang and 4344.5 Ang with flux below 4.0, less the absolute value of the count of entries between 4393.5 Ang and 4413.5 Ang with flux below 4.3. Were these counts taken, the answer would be -14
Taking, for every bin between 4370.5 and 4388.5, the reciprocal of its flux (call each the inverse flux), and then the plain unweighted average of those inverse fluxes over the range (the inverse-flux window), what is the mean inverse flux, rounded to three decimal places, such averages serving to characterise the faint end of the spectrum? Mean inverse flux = 0.241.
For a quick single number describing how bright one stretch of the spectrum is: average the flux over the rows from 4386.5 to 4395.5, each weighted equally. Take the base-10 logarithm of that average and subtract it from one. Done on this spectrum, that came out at 0.398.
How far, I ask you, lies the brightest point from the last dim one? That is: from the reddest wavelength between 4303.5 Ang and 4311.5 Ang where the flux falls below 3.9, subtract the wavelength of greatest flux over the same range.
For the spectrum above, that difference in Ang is -3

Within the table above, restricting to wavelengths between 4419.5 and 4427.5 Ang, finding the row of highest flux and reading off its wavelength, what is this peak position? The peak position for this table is 4420 Ang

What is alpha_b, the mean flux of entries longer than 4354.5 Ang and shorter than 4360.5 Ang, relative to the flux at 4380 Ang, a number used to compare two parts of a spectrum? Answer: 0.9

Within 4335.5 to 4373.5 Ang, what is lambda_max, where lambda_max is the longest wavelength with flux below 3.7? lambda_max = 4363 Ang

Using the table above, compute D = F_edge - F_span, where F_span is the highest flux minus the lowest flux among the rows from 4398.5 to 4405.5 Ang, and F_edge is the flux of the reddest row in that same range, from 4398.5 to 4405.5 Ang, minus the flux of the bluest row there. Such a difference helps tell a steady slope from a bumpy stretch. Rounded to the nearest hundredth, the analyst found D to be -0.88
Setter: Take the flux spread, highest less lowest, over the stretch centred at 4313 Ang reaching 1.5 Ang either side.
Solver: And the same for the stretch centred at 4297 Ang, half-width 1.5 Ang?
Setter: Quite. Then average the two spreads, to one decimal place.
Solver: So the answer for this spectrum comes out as 1.1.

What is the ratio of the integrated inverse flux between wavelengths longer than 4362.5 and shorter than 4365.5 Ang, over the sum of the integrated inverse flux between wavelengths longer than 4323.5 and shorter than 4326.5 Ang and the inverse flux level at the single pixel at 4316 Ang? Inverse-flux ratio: 0.96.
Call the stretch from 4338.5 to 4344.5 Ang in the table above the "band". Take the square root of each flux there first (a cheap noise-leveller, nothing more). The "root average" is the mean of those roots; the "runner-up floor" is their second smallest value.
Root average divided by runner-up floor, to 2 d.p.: 1.02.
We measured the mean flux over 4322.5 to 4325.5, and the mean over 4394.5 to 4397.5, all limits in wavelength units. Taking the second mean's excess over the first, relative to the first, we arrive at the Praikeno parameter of -0.19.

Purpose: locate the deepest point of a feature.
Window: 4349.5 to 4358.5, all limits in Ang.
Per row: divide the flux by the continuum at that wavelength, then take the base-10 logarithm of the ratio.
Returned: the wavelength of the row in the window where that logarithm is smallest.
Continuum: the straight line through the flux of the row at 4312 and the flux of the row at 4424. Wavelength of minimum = 4351 Ang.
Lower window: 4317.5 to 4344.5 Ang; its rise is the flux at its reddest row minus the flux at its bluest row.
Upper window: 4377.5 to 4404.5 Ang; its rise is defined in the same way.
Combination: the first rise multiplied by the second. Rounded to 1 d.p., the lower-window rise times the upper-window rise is 1.2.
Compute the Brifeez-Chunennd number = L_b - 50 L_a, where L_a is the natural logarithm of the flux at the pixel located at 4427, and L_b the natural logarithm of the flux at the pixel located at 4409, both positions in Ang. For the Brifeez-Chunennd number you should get -45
